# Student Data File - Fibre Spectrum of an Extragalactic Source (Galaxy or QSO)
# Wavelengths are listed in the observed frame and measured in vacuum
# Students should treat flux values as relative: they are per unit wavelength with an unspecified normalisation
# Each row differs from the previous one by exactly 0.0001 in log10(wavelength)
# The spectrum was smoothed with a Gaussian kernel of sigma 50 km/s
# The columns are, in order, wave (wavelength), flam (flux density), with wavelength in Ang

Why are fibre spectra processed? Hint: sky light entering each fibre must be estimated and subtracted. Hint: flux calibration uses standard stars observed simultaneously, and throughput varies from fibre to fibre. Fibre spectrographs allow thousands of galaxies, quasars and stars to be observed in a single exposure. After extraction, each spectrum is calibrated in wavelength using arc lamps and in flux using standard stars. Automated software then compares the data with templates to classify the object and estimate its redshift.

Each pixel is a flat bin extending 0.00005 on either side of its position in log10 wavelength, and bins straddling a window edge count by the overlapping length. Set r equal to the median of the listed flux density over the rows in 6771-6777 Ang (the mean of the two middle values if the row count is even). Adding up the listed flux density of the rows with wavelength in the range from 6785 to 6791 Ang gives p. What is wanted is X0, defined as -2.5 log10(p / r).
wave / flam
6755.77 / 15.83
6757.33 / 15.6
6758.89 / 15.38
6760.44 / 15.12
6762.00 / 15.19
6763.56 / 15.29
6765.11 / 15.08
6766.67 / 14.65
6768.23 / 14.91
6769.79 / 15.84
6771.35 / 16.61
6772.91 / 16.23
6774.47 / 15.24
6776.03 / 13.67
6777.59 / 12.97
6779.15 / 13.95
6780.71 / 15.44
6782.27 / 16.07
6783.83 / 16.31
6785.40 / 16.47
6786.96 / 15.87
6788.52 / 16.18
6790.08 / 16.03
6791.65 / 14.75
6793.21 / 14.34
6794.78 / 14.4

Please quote -1.53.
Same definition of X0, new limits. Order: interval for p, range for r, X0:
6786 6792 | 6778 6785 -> -1.50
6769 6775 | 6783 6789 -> -1.49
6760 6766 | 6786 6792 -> -1.45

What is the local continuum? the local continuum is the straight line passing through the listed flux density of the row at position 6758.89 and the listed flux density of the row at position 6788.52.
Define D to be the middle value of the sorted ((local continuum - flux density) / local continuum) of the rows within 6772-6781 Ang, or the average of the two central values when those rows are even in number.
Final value 0.08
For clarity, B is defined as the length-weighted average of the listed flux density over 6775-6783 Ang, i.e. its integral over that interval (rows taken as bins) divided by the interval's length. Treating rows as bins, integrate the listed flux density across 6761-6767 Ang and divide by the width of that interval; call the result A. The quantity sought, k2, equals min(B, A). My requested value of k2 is 14.4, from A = 15.1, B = 14.4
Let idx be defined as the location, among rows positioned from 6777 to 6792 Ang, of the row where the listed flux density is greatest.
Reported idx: 6785.40 Ang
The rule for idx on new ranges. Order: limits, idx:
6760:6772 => 6771.35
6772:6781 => 6772.91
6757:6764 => 6757.33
